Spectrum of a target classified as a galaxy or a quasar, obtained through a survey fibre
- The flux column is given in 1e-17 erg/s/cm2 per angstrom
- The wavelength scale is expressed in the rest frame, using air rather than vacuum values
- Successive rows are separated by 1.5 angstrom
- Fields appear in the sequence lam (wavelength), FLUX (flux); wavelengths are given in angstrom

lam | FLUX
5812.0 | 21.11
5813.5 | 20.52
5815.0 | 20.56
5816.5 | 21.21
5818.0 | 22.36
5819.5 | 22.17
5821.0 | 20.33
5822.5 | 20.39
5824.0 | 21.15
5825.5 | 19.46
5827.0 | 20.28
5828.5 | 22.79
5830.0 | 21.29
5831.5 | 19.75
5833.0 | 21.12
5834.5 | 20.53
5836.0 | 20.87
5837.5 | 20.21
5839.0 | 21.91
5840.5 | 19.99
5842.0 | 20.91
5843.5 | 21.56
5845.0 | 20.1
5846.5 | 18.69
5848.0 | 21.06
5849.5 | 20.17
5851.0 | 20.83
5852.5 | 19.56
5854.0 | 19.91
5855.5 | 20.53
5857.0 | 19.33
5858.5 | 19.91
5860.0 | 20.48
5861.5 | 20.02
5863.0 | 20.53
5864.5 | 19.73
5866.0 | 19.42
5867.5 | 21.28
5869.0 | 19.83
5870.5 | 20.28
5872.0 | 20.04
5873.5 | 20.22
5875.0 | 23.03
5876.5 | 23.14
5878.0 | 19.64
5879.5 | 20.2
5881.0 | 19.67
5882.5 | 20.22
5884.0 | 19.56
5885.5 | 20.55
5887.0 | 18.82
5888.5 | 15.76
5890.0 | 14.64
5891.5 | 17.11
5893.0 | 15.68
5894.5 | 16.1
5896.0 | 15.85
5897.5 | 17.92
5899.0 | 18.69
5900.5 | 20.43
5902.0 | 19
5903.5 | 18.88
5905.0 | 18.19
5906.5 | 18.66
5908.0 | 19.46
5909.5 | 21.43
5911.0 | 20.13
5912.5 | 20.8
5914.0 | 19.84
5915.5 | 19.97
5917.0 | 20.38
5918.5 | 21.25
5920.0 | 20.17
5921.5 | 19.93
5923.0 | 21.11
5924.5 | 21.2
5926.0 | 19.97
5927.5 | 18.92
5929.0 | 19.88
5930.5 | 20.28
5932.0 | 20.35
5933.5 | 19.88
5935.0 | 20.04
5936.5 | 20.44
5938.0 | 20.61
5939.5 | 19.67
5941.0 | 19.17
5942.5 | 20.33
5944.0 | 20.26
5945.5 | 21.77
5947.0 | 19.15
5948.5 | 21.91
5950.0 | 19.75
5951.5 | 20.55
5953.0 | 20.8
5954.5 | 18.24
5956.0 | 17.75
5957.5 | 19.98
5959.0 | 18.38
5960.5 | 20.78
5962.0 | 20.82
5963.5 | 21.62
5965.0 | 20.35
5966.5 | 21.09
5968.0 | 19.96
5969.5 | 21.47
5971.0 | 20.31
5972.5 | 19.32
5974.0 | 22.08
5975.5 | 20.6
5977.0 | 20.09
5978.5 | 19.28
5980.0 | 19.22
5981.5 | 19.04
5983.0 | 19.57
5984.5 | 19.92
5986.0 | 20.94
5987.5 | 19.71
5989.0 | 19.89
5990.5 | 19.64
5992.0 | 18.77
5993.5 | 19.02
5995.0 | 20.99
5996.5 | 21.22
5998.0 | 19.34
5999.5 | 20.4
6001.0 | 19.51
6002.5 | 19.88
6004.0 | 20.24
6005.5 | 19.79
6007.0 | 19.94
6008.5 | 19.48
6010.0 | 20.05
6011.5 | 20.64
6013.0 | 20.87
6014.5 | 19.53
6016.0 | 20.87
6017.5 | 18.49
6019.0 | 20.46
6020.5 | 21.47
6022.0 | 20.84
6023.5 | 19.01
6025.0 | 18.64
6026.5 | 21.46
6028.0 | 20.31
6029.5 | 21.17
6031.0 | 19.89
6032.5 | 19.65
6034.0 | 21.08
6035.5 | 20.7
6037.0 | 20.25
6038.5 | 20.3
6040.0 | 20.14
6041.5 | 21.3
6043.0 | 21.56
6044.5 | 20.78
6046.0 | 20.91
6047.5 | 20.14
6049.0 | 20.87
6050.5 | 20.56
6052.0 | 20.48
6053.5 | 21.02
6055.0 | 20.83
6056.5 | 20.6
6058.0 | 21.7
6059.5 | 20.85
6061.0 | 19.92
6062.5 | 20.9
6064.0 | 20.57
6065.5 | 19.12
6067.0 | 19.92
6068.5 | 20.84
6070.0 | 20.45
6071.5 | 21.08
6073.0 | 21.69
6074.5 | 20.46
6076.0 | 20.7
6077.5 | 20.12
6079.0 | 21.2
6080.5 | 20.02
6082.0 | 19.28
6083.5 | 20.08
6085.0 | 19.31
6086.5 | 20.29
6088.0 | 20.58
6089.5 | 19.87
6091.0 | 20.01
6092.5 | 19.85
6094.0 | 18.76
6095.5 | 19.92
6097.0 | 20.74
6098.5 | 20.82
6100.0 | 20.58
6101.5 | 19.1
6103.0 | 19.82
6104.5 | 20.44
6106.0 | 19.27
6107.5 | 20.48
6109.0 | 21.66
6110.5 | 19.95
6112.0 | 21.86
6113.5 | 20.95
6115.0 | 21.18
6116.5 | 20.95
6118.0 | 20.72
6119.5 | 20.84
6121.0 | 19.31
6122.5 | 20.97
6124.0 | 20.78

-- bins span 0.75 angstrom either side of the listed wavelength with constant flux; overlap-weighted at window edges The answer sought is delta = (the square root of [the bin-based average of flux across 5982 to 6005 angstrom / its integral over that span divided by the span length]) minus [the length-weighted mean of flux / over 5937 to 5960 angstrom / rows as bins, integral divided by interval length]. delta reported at -15.4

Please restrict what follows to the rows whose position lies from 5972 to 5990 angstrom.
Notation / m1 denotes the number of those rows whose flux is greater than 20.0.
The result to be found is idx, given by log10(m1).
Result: 0.60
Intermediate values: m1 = 4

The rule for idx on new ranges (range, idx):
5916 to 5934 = 0.85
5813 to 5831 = 1.04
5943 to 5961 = 0.78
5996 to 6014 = 0.78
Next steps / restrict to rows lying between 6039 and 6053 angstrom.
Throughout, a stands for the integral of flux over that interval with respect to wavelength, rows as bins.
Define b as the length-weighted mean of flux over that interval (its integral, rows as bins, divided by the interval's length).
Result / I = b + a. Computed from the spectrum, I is 311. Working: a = 290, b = 20.7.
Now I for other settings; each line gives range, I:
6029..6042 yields 287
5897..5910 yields 268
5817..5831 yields 317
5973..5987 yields 301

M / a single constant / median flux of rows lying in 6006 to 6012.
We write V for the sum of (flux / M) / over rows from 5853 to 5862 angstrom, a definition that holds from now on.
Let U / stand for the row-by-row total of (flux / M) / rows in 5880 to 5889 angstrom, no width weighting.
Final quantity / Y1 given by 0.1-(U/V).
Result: -0.85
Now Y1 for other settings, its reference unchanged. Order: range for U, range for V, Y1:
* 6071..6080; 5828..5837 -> -0.89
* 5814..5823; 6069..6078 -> -0.92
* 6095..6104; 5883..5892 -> -1.04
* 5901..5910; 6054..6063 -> -0.83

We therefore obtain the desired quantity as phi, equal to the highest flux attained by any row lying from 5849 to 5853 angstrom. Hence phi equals 20.83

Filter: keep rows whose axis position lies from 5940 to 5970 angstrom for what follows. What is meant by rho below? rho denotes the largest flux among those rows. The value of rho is 21.91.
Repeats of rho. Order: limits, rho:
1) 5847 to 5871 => 21.28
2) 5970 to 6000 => 22.08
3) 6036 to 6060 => 21.7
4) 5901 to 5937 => 21.43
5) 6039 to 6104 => 21.7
